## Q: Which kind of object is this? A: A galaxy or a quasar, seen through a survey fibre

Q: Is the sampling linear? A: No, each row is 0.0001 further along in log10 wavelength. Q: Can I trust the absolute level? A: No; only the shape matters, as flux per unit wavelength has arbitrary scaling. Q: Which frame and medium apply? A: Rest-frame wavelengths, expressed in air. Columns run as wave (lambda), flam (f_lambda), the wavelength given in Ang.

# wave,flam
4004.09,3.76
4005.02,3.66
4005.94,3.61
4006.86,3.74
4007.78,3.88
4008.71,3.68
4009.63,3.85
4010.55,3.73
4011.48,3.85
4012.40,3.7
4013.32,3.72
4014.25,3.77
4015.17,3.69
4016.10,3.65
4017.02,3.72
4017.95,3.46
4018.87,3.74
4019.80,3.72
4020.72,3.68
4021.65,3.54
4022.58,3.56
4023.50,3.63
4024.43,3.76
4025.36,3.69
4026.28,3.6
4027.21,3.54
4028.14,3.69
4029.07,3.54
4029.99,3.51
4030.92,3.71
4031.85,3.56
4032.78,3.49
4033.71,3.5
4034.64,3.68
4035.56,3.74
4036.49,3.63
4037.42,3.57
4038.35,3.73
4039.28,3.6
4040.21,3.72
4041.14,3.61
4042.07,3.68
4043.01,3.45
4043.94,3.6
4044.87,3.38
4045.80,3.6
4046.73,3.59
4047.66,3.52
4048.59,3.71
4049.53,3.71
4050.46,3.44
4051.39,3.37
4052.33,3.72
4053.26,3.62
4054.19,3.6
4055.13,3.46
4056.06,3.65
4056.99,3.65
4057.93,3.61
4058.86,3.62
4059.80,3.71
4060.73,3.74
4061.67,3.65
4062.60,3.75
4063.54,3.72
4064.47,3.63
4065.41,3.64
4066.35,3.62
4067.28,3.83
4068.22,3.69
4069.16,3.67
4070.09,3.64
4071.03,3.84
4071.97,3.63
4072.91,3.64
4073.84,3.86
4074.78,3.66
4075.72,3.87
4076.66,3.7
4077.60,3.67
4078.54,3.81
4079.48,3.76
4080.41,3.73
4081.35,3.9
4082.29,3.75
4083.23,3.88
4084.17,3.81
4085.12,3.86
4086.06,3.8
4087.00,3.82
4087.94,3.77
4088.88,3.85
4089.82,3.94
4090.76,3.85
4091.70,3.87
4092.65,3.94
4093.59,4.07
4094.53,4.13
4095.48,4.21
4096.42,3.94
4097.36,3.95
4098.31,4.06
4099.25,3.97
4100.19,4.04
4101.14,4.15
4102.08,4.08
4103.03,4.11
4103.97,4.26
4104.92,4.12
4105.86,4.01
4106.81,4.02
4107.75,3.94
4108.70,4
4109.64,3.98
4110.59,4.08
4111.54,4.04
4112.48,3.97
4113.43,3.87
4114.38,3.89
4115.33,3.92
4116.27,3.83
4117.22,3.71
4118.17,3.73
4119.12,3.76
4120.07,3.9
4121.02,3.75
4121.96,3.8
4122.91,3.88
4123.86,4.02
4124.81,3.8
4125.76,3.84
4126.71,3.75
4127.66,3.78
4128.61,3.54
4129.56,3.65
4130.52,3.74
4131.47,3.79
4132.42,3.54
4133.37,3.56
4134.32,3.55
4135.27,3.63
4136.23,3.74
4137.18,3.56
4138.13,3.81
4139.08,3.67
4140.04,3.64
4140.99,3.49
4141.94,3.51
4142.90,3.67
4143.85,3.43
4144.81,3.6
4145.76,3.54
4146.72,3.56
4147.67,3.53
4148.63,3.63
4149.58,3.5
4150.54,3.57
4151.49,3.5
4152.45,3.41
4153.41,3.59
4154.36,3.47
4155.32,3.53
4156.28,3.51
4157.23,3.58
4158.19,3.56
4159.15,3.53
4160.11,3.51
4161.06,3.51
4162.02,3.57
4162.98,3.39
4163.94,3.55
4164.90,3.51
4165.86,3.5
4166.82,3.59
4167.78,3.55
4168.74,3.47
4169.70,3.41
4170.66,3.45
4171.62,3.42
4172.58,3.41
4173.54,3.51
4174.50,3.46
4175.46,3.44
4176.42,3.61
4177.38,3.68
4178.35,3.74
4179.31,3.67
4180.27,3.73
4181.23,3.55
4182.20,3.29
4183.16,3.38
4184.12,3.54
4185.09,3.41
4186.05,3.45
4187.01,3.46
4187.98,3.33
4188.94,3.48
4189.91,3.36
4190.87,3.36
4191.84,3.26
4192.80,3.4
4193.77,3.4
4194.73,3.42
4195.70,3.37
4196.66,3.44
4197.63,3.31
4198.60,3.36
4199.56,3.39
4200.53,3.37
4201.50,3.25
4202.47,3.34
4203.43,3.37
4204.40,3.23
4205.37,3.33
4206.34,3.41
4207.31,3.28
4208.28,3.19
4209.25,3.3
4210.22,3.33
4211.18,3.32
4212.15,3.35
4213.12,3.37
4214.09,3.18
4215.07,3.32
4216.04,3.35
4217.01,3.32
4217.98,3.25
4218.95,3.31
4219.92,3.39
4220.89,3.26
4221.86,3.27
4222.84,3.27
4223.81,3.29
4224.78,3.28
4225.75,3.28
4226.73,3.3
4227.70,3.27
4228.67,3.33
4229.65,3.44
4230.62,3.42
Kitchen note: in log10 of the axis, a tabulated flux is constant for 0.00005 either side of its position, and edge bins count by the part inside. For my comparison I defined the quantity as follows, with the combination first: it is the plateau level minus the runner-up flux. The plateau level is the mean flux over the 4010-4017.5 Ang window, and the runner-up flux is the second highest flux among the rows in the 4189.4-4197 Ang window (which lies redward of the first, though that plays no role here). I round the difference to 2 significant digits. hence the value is 0.31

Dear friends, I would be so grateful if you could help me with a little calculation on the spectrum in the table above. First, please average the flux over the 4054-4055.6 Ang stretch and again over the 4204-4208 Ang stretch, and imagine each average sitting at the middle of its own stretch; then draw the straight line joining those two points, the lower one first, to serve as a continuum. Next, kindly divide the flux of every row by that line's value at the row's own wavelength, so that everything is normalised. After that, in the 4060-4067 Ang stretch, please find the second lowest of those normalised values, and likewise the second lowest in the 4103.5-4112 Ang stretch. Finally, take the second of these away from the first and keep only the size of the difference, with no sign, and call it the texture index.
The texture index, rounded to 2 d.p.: 0.12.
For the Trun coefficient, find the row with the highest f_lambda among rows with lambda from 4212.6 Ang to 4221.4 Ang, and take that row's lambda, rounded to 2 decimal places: 4219.92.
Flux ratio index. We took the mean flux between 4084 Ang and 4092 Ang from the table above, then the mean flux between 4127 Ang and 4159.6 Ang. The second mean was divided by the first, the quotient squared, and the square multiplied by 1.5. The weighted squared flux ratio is 1.31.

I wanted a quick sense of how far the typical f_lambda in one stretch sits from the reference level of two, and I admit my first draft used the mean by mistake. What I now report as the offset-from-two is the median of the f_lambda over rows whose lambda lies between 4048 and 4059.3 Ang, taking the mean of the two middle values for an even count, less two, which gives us 1.62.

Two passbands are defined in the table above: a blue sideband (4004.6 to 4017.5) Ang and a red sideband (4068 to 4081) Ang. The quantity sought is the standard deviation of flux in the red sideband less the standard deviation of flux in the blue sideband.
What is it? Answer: 0.006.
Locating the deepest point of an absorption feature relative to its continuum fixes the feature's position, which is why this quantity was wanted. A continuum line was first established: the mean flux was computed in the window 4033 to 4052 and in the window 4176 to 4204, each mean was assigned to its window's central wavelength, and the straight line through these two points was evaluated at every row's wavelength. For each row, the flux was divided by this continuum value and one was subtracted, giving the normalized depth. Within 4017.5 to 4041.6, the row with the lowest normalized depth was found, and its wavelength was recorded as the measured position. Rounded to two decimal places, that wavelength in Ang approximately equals 4017.95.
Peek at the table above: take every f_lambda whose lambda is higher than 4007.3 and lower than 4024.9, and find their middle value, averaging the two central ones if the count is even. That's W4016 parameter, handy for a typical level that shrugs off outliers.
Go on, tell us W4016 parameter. 3.72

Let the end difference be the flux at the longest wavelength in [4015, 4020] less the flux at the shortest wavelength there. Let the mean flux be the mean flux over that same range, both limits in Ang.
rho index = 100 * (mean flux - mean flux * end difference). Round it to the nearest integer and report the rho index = 355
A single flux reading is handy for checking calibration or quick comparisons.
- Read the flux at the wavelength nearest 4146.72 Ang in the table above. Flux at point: 3.56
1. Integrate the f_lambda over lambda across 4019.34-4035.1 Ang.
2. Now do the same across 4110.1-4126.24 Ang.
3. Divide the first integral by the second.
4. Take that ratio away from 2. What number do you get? 1.09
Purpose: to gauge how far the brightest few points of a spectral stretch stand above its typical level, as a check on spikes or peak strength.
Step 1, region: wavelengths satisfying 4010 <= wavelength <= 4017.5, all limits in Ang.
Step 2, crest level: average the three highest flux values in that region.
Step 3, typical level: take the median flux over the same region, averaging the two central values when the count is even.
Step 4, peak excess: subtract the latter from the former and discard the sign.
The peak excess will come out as 0.063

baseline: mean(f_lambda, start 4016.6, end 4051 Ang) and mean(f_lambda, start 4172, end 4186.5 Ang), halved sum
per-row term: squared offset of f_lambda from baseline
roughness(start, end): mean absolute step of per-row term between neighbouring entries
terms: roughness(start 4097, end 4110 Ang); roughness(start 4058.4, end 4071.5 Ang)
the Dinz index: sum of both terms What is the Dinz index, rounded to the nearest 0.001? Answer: 0.106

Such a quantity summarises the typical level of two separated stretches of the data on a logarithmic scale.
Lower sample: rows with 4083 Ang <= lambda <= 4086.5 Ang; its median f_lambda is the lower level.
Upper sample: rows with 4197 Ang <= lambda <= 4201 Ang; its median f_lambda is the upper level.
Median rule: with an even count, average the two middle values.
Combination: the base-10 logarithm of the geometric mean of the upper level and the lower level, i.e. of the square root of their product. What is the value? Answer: 0.555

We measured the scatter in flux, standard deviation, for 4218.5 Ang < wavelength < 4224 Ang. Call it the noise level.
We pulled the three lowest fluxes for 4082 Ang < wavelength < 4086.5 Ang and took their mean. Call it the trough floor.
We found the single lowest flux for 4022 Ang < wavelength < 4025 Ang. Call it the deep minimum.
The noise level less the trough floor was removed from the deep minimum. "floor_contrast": 7.30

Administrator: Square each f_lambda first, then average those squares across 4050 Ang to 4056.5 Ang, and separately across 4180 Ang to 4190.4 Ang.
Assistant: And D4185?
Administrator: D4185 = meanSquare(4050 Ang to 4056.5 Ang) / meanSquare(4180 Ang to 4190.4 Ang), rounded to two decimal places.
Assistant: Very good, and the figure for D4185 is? 1.06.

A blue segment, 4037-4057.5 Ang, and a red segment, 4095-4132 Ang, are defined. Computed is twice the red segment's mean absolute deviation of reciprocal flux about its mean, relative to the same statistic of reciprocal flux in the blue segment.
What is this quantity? 2.5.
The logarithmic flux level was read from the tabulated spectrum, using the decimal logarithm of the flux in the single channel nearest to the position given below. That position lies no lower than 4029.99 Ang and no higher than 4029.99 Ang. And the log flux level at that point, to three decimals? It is 0.545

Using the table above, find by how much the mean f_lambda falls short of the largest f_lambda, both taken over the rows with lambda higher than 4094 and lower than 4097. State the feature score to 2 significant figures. 0.12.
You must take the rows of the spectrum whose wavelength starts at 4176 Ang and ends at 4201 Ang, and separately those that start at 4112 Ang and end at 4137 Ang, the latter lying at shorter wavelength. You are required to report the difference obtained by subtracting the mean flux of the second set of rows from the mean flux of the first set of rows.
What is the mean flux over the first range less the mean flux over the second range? -0.31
